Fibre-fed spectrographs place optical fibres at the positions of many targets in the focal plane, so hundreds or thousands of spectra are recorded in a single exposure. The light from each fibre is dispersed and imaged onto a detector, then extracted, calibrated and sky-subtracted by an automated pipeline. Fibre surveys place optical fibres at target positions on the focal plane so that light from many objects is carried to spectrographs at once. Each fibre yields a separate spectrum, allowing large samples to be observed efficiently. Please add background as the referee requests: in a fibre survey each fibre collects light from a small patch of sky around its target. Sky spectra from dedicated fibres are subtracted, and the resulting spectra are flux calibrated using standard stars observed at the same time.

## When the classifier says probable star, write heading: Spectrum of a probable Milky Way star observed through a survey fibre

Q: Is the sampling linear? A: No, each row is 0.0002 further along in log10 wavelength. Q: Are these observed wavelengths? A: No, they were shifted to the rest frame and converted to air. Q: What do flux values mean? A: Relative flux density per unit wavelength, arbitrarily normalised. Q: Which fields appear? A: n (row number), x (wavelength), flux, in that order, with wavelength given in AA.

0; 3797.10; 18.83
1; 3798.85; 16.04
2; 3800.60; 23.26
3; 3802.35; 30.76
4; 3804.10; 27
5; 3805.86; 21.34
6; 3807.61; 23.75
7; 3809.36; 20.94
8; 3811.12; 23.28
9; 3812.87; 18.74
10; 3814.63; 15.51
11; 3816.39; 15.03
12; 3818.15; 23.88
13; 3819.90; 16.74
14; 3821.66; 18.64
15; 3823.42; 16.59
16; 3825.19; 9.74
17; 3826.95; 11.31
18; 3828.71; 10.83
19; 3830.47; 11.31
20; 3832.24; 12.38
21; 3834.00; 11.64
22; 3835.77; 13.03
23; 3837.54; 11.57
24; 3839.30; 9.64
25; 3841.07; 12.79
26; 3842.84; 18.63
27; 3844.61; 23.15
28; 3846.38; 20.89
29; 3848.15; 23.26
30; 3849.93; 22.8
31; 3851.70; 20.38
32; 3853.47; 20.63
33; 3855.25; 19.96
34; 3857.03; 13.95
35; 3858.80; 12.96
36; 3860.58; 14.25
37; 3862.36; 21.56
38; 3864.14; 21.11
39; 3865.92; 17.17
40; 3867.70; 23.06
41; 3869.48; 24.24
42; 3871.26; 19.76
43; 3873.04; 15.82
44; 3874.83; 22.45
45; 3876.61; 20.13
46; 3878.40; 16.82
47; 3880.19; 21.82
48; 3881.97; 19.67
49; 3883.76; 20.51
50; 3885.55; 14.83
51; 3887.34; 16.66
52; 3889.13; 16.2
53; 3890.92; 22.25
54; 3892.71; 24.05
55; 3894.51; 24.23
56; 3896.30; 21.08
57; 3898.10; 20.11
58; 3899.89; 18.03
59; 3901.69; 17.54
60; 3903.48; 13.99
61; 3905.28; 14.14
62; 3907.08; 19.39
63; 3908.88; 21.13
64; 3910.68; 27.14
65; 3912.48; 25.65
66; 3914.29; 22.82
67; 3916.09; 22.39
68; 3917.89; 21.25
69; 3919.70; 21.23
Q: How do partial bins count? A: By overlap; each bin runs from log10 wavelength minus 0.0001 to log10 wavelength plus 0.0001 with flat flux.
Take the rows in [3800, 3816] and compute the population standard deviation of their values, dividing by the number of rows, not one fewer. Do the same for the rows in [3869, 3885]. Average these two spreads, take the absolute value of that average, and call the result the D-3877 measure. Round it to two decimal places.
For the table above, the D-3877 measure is 3.33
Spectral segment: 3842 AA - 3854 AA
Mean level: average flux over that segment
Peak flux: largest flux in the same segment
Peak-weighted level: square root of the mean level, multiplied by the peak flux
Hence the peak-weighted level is 108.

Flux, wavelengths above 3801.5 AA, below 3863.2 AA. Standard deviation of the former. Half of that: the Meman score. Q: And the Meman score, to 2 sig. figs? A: 2.7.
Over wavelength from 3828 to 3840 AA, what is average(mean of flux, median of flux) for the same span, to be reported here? 11.5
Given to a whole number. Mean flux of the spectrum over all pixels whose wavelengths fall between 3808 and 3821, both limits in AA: 19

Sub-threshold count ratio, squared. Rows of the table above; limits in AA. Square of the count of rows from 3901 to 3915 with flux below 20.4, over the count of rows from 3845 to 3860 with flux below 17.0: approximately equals 4.0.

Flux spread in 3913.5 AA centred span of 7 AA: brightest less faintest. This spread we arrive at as 5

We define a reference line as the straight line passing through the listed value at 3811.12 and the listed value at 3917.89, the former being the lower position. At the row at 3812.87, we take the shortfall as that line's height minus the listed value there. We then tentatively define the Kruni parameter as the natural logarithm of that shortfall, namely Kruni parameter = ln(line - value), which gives 1.5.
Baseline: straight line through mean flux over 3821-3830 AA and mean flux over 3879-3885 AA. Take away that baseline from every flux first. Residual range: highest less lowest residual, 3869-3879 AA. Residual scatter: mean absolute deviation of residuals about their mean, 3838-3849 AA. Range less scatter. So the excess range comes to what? 4.6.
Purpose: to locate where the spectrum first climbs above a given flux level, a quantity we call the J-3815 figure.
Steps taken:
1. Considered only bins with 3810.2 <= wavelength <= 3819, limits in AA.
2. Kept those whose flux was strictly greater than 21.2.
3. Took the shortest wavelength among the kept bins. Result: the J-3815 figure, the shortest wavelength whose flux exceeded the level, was 3811.12 AA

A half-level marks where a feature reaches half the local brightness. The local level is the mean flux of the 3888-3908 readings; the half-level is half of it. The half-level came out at 9.6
